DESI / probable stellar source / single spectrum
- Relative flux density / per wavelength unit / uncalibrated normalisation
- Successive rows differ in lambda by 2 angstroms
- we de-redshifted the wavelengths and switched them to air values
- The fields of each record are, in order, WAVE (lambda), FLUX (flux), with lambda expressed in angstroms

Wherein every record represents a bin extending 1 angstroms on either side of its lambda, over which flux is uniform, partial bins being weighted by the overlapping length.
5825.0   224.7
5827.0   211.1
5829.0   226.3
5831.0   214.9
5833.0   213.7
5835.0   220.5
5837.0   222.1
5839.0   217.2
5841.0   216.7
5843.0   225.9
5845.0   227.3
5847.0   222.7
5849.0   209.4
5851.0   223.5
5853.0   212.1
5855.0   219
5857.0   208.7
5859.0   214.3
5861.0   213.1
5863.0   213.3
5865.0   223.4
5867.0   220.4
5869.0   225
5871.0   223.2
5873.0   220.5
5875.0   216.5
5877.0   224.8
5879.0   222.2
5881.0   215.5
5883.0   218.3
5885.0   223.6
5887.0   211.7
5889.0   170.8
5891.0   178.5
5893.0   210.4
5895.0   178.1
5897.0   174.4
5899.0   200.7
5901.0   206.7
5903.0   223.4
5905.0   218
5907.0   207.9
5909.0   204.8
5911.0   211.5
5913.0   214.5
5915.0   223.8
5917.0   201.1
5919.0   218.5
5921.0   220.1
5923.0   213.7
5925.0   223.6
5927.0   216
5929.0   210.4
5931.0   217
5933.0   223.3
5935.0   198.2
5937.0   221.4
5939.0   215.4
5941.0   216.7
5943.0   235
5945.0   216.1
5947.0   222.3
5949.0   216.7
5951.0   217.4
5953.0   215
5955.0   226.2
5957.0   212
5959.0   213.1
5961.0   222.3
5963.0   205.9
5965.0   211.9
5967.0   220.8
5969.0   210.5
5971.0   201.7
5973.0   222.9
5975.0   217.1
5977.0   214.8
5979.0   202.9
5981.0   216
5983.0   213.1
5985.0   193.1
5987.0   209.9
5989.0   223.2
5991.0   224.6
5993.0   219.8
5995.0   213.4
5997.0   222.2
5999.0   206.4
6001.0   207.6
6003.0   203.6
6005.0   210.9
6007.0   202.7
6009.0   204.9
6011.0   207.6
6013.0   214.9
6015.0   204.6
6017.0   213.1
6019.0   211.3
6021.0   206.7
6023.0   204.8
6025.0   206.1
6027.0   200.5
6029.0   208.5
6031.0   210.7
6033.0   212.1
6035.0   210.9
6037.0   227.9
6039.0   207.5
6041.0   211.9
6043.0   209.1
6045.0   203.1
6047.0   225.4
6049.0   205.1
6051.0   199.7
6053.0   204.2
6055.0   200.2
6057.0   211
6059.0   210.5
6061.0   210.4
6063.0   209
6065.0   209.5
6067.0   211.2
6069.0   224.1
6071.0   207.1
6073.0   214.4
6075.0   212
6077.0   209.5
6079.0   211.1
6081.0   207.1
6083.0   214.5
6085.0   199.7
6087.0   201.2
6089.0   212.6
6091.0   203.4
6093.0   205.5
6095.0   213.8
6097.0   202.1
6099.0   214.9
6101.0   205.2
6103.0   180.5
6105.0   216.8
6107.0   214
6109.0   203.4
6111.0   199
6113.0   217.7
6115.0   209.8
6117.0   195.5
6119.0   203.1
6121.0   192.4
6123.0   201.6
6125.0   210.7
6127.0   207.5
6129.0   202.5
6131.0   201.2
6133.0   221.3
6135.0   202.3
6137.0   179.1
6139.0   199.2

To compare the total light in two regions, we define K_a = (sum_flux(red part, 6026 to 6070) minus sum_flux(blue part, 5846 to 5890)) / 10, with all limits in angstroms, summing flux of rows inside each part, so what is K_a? -13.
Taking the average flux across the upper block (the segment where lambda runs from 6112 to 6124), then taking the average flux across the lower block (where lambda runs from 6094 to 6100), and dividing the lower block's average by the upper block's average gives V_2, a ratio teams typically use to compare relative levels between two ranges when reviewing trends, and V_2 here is 1.03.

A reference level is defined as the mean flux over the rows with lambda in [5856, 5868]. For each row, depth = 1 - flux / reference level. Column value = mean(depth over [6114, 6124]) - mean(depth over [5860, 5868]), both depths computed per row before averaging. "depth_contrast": 0.079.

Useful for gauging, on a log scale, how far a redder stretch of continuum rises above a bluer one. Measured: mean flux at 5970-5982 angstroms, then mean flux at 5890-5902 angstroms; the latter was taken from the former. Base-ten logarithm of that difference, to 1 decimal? 1.3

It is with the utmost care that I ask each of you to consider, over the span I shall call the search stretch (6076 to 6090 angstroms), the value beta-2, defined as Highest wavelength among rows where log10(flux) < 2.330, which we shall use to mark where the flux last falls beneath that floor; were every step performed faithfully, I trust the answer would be 6089.0 angstroms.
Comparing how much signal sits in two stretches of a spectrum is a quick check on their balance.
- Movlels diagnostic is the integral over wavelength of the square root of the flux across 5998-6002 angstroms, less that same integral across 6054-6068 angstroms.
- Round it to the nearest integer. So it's -145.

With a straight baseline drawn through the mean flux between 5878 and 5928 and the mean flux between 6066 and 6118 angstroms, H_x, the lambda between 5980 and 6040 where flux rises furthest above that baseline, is 6037.0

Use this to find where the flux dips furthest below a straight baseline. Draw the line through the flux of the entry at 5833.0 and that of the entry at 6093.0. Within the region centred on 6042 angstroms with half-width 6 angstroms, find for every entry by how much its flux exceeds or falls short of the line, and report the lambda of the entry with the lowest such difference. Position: 6045.0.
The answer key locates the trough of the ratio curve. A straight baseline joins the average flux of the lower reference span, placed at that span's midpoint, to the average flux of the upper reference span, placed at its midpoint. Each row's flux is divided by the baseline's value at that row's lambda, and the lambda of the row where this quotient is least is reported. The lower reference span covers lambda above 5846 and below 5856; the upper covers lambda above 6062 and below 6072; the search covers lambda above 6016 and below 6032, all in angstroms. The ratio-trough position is 6027.0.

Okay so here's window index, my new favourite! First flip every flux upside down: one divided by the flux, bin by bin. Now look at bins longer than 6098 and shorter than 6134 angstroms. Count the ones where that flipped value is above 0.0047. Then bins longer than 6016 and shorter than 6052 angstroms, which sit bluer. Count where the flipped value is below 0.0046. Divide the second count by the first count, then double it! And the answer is 0.31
